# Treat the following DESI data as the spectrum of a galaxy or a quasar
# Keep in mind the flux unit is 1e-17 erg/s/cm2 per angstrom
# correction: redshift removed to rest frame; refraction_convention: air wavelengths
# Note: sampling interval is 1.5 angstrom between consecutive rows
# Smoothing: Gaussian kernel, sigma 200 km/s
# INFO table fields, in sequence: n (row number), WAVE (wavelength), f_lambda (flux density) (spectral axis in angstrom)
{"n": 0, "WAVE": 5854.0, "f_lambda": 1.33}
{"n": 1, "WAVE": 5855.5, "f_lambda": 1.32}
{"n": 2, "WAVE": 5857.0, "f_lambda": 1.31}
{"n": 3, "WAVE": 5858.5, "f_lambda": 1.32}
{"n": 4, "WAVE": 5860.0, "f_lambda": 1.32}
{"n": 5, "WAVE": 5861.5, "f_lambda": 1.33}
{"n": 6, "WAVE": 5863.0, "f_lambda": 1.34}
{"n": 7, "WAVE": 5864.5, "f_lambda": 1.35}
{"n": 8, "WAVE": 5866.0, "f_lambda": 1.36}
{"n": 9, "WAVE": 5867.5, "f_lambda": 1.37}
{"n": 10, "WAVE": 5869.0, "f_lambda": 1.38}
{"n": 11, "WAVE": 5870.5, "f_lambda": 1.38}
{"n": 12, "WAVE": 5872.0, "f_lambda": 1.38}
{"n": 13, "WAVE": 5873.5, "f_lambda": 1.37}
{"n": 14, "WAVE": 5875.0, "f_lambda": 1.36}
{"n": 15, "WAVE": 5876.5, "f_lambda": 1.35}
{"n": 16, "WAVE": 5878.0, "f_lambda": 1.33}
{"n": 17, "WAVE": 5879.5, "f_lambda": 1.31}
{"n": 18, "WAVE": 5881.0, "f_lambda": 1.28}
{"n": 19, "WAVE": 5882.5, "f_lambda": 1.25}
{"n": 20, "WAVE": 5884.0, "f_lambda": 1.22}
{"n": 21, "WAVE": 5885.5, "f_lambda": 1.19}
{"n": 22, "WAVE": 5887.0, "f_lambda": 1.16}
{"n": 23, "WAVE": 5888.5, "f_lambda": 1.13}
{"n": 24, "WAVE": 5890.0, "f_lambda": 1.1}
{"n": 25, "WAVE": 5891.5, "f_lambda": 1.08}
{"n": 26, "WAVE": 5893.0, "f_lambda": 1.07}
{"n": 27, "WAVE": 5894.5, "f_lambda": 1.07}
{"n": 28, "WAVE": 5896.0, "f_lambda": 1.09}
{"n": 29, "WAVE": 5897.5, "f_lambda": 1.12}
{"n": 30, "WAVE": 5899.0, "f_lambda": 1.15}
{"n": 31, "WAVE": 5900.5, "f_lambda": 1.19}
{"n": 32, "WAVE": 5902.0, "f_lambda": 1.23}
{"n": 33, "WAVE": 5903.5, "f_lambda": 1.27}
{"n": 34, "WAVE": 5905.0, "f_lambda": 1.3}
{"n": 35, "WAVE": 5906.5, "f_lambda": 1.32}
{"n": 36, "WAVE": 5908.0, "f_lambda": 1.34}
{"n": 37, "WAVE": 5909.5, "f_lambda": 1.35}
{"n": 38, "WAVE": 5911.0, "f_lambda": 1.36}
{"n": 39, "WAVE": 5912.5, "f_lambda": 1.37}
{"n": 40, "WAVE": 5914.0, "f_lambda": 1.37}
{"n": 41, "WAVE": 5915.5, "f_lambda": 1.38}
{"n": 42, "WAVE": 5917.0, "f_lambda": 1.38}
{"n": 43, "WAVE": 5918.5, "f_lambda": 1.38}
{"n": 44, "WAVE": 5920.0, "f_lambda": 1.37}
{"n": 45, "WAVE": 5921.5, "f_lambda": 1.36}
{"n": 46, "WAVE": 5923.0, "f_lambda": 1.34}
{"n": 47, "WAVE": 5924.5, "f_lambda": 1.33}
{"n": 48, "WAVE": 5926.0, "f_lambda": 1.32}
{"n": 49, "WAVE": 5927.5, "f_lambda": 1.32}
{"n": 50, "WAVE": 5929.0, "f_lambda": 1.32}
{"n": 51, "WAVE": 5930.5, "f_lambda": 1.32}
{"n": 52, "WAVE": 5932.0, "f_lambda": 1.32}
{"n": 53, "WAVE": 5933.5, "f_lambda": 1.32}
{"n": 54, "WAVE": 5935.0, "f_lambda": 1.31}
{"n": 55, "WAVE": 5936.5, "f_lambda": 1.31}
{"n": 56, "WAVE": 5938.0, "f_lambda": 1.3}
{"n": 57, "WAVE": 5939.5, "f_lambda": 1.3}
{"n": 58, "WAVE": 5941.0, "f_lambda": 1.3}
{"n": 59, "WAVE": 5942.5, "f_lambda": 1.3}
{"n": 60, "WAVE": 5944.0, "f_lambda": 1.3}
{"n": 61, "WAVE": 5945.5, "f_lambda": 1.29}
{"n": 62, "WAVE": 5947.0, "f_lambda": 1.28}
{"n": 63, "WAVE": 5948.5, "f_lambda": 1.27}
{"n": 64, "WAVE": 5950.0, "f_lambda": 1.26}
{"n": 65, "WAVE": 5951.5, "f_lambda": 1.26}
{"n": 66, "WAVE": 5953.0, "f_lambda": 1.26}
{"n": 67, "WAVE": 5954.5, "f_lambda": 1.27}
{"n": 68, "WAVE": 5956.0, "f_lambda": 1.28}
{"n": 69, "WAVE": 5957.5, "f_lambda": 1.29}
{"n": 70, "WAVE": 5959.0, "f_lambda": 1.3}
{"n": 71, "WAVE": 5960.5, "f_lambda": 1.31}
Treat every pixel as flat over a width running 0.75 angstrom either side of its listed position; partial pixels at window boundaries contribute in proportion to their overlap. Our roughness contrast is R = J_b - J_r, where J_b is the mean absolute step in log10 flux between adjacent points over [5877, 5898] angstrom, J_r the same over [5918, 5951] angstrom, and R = 0.007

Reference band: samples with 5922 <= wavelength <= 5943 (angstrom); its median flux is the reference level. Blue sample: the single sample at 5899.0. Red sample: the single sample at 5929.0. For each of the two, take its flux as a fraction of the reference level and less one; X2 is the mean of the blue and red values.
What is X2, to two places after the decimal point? -0.06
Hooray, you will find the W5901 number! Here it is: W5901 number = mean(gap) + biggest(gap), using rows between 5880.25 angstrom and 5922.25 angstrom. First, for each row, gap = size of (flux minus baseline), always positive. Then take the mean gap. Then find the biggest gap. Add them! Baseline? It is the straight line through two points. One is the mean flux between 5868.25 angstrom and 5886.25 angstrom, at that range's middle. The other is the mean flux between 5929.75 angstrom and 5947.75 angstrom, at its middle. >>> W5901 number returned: 0.35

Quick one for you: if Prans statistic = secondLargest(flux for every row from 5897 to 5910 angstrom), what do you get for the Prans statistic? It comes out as 1.34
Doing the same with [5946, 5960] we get 1.29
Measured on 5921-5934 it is 1.34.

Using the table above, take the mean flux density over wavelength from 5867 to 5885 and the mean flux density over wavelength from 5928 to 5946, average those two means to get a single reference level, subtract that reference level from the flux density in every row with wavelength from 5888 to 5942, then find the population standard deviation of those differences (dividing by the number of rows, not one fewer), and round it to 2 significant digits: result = 0.10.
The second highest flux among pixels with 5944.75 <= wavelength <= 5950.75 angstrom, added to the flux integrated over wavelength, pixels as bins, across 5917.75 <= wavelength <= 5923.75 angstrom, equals 9.5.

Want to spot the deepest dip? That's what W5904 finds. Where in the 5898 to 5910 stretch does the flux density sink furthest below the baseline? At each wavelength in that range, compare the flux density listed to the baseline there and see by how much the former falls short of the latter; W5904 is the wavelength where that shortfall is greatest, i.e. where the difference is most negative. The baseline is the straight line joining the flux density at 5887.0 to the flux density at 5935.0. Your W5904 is 5899.0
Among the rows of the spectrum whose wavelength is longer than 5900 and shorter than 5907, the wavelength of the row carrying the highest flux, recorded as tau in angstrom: 5906.5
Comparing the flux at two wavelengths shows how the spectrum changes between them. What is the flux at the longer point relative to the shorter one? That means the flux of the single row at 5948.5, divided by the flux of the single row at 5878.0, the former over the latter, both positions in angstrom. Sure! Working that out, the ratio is 0.95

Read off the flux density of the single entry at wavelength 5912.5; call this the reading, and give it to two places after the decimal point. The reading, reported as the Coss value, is 1.37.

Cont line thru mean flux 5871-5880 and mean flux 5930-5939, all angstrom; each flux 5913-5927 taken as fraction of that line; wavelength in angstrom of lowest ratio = 5926.0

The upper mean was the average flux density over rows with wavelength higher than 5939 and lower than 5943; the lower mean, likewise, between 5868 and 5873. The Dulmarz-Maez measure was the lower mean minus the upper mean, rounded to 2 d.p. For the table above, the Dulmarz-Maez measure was 0.08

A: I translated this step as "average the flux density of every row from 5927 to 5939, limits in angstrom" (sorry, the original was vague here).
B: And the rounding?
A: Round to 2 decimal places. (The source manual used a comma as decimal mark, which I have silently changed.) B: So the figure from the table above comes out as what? 1.31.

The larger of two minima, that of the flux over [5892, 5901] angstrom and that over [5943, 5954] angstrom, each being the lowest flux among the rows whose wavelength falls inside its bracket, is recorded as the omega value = 1.260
